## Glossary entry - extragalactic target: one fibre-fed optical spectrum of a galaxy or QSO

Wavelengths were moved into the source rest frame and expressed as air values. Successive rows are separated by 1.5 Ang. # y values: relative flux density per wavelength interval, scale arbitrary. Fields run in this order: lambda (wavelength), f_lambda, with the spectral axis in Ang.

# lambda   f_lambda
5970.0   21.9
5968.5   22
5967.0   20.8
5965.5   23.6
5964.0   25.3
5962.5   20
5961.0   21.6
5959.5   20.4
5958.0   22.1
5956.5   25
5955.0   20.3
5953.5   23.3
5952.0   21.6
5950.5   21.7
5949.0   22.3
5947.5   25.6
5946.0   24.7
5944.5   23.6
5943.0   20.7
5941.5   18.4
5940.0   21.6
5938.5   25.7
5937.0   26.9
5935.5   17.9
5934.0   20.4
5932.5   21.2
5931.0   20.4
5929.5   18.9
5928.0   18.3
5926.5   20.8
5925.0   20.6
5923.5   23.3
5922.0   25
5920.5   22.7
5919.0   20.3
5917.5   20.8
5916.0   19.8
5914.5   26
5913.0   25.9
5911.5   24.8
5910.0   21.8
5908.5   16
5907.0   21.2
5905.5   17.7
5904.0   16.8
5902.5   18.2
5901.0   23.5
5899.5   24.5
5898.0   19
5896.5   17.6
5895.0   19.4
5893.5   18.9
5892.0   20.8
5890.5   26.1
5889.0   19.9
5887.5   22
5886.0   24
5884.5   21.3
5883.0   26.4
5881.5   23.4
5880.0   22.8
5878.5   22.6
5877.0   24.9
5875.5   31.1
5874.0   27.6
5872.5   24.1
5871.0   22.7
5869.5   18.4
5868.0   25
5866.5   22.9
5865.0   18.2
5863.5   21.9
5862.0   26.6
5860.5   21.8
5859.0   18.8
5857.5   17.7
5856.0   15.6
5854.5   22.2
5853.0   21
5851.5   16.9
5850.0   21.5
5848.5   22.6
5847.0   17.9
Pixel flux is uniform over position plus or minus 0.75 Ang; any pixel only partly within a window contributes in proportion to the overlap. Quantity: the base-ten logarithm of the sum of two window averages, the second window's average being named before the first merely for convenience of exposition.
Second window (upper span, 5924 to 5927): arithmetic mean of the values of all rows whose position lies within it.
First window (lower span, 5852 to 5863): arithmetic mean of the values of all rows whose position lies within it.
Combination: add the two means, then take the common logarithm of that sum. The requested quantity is 1.62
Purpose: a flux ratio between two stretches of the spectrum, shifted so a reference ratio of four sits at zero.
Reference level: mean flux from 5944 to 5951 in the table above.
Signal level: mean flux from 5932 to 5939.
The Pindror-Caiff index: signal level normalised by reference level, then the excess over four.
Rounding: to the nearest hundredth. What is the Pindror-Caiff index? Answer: -3.05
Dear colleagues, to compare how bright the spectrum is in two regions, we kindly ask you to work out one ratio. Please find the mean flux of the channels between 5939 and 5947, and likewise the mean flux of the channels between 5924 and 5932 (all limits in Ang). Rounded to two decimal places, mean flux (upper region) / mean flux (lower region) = 1.10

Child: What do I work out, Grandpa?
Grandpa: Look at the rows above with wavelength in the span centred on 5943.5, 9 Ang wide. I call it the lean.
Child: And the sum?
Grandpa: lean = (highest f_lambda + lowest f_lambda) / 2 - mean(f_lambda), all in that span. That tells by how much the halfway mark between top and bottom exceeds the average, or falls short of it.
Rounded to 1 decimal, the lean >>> -0.4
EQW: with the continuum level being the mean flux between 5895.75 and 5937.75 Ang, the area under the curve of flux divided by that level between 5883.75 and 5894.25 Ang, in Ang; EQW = 11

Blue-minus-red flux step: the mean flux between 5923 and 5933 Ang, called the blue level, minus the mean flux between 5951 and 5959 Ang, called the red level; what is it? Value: -2.0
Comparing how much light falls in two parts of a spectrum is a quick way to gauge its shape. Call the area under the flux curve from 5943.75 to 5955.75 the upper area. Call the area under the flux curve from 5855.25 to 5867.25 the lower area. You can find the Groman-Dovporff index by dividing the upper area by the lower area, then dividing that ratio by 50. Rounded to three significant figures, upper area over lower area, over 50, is 0.0224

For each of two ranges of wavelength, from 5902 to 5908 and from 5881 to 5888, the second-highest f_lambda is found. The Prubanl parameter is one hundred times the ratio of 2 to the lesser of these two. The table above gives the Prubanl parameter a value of 11.0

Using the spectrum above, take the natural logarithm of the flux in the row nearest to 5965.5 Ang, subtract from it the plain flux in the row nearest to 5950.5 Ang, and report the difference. -18.5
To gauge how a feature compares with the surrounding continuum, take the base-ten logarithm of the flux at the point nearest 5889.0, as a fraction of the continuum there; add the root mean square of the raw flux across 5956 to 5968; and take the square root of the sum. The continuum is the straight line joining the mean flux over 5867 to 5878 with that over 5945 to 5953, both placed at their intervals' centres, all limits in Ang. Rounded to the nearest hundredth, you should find 4.73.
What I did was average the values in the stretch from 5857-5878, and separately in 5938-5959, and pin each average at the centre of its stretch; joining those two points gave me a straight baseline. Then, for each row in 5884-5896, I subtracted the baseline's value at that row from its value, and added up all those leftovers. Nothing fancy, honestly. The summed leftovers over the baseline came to -11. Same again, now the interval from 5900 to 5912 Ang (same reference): -22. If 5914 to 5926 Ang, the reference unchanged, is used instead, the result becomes -3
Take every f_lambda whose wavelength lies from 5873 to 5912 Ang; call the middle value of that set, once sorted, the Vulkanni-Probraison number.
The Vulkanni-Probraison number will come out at 21.9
